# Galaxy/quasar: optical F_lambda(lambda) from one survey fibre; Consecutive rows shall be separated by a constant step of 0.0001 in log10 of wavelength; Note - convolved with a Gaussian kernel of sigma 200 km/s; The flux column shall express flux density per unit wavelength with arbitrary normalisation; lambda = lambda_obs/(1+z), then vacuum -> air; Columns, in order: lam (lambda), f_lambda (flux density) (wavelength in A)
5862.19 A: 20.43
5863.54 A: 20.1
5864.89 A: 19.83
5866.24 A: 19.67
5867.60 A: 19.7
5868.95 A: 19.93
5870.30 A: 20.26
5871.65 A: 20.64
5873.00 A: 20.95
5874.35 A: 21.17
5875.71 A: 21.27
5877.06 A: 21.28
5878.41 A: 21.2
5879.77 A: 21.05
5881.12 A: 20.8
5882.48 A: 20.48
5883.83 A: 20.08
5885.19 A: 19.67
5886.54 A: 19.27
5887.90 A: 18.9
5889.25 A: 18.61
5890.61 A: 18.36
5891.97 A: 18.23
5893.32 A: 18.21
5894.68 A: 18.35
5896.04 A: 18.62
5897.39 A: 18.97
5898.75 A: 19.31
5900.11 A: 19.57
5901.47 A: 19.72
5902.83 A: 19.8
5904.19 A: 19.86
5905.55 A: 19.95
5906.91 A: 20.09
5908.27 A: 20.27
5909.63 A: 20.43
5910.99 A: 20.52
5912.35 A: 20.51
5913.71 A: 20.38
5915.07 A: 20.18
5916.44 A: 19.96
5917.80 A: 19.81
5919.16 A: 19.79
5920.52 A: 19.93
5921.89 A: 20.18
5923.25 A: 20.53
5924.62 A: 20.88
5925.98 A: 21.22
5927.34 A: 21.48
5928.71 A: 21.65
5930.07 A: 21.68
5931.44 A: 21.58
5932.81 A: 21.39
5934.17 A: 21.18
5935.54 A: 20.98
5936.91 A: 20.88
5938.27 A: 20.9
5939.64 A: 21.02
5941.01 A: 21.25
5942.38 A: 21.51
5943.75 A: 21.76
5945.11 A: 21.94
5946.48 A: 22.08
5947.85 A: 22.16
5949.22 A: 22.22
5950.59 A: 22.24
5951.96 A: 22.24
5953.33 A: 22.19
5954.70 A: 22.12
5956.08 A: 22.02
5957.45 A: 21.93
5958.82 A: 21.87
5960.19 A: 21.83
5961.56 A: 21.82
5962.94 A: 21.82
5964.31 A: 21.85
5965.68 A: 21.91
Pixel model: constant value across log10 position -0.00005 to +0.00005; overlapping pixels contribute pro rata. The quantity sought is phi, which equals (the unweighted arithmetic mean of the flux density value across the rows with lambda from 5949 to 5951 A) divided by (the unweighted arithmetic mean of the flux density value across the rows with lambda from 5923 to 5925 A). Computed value 1.07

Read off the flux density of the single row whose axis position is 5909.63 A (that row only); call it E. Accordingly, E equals 20.43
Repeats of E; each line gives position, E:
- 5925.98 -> 21.22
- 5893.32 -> 18.21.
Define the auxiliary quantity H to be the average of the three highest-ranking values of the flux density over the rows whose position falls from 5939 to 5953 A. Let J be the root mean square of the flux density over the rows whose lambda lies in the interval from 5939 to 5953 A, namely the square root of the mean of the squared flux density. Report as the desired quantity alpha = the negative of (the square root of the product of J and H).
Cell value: -22.0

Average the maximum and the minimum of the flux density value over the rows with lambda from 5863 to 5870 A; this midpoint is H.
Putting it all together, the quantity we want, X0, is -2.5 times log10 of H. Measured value -3.25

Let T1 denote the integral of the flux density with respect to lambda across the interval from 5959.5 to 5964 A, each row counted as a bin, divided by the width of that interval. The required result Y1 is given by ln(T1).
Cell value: 3.083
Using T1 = 21.8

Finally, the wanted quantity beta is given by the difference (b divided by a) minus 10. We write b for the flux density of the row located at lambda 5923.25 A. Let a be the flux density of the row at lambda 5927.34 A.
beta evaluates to -9.044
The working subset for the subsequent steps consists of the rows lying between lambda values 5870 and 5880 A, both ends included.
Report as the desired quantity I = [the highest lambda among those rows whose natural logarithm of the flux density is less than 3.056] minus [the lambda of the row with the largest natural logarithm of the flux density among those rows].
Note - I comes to 2.7 A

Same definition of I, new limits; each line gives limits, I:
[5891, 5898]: 0.0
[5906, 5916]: 4.1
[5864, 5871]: 0.0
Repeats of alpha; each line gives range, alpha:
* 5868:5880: -21.1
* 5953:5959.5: -22.1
